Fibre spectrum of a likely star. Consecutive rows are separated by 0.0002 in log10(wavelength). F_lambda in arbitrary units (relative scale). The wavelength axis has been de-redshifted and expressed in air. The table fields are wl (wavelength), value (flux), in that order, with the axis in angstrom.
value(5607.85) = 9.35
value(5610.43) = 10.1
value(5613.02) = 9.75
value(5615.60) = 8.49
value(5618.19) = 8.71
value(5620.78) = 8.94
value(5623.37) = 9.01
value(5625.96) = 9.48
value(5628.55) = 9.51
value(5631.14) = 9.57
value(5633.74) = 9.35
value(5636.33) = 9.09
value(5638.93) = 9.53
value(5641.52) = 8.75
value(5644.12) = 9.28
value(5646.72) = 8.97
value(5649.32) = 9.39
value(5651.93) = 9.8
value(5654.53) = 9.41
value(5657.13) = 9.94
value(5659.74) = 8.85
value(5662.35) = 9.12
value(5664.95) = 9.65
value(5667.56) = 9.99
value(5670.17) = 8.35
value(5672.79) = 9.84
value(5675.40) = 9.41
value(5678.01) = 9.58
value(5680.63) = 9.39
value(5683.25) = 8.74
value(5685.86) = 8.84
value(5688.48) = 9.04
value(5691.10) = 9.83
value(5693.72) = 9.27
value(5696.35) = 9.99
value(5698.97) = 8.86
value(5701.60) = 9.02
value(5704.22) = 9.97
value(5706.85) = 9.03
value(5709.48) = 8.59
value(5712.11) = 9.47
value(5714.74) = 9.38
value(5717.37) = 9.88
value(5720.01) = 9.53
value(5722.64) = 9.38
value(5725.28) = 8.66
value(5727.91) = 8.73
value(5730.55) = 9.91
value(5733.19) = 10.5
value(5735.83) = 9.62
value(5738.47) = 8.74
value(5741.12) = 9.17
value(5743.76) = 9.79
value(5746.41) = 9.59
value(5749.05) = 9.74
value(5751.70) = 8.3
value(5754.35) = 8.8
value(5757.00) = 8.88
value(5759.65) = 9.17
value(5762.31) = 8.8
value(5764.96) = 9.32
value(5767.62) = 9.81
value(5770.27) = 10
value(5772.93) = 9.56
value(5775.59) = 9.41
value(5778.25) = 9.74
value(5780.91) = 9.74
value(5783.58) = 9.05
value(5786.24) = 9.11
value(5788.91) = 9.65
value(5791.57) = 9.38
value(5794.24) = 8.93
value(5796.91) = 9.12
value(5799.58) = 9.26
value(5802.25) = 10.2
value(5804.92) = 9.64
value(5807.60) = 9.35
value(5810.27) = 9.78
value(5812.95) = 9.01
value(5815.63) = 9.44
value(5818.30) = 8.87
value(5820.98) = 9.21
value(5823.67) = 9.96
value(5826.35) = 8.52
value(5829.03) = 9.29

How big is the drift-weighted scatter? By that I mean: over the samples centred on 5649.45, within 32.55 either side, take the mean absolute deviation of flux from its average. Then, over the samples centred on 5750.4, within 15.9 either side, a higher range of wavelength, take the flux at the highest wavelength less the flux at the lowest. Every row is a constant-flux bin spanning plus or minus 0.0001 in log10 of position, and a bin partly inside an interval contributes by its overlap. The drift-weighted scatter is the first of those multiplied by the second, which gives -0.10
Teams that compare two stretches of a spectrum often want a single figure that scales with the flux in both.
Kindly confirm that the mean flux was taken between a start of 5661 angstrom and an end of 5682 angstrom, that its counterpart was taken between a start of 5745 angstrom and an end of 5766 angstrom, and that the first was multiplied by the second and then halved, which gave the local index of 42.7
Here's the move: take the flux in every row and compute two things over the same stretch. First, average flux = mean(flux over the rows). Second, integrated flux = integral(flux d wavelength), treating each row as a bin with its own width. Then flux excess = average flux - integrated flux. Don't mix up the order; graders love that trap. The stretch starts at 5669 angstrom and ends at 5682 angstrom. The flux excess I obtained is -112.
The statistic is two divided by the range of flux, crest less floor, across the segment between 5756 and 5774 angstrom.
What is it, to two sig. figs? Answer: 1.7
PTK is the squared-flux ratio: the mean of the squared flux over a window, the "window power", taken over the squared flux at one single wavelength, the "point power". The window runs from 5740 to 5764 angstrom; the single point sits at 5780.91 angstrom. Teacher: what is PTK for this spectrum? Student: 0.88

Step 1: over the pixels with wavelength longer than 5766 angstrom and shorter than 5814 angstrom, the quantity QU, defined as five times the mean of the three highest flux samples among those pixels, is 50.0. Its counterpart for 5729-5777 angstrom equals 50.7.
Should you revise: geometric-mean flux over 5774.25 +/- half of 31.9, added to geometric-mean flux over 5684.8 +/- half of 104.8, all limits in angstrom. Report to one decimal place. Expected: 18.8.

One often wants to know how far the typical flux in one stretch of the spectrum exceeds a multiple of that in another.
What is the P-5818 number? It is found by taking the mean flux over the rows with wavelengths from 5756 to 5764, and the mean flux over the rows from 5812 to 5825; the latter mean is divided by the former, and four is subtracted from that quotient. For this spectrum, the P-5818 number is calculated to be -2.96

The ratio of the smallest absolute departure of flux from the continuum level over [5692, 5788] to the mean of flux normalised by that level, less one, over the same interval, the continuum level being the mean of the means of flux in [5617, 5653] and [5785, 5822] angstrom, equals 4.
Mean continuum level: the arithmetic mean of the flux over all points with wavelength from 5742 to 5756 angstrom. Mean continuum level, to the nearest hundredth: 9.24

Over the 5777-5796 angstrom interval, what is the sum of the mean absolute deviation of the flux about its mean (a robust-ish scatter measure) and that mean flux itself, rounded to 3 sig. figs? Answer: 9.66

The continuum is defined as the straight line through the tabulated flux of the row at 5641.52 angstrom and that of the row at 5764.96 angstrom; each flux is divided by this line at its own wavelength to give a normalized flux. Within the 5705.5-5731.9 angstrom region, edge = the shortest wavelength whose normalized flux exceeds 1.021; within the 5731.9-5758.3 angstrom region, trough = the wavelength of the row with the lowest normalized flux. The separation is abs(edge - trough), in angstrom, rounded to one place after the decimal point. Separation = 39.6 angstrom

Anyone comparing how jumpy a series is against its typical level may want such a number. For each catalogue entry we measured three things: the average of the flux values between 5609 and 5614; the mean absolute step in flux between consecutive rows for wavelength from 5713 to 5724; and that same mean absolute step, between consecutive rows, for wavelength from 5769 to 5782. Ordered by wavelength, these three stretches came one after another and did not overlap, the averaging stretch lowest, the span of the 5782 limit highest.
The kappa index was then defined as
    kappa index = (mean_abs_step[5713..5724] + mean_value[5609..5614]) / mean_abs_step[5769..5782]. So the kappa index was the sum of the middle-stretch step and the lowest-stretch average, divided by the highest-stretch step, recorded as 45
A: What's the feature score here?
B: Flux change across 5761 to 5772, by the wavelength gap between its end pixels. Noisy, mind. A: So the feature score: 0.15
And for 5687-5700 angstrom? -0.02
